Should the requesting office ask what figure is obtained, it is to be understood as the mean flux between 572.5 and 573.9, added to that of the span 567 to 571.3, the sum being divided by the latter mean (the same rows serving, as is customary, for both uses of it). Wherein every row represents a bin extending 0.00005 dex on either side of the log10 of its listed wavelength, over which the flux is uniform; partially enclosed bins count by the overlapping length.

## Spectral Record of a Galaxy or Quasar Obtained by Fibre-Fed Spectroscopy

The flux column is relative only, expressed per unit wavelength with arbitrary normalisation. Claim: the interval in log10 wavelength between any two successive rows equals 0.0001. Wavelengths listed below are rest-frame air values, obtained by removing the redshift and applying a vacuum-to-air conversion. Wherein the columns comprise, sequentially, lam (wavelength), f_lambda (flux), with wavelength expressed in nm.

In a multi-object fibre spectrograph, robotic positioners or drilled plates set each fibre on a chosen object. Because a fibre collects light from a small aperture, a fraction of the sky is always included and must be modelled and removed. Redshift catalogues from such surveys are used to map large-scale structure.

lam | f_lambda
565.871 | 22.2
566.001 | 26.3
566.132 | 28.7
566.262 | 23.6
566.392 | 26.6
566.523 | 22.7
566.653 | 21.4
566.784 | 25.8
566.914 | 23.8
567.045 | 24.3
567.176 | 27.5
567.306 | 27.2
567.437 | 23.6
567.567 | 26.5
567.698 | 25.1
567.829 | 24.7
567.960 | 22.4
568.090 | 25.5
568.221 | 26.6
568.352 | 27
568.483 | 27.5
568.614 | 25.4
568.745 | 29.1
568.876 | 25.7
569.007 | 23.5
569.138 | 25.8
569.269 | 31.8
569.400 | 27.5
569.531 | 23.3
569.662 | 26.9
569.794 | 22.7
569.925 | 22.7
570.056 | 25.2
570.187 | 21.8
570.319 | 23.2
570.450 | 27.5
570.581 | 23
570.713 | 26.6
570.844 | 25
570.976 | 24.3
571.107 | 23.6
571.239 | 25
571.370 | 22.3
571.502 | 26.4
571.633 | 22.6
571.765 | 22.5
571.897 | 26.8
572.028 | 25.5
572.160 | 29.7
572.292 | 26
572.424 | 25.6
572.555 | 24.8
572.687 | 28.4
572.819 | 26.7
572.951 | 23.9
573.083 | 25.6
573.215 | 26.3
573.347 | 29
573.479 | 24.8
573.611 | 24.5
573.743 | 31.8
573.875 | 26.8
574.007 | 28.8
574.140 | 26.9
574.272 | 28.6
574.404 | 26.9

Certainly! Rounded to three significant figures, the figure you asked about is 2.05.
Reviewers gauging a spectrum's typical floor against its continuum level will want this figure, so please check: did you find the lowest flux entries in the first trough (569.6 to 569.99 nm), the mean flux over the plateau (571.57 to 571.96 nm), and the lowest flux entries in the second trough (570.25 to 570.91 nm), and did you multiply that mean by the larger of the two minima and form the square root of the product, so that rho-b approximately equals 23.5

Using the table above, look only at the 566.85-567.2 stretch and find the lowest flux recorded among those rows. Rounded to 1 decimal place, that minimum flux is 23.8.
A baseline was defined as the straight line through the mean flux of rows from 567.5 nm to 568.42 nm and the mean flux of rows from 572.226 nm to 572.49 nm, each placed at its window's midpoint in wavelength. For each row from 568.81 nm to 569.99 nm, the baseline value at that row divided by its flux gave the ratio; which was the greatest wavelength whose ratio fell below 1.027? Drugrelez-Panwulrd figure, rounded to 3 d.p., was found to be 569.662 nm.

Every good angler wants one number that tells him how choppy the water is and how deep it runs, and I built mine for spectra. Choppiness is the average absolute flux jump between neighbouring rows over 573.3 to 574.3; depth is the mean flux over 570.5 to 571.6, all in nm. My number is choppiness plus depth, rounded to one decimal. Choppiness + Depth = 27.7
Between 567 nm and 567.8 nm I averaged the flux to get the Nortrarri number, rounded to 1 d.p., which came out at 25.7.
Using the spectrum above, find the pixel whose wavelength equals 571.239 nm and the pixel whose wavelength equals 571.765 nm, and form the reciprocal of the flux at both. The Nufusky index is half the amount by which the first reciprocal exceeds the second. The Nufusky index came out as -0.0022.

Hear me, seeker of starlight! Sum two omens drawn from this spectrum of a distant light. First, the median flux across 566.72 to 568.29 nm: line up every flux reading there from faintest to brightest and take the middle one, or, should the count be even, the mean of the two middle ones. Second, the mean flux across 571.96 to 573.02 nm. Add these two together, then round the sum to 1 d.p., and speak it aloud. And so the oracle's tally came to 51.6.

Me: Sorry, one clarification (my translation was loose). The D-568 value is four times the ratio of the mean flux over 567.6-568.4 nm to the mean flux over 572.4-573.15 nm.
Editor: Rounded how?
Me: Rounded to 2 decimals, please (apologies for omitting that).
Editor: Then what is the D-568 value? 3.90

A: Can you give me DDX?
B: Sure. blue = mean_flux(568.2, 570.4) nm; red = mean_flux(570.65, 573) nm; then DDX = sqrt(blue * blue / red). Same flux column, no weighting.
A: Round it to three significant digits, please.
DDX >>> 5.09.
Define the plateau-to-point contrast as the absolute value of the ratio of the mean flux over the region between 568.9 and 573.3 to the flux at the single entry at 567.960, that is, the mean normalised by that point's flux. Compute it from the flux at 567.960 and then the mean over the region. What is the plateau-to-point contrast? 1.13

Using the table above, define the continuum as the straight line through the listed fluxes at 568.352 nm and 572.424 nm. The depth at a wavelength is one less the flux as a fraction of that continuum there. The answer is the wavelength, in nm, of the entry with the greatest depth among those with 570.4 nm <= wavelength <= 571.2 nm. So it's 570.581 nm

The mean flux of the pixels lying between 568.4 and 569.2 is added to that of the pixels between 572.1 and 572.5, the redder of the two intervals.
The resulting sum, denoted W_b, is 53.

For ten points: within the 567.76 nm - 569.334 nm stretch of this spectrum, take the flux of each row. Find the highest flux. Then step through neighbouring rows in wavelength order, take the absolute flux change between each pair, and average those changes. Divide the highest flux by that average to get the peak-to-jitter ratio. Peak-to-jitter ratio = 12.9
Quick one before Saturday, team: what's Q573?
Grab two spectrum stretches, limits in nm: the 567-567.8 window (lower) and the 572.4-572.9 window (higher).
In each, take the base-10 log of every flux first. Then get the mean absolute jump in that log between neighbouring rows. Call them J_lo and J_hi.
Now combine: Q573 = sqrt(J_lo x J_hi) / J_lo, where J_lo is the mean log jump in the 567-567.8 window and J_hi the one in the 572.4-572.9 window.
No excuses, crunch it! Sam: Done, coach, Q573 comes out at 0.92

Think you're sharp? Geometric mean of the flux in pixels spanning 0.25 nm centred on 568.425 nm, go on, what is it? 27.2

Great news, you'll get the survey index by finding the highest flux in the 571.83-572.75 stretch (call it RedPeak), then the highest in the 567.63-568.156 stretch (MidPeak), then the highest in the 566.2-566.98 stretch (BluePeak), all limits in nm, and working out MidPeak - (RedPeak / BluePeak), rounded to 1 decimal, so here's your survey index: 24.4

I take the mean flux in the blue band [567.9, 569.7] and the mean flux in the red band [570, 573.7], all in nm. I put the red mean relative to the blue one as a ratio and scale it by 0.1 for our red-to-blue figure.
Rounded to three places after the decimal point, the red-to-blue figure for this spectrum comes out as 0.096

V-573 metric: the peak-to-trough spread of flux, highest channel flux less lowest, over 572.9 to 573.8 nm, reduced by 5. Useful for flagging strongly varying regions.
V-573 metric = 2.9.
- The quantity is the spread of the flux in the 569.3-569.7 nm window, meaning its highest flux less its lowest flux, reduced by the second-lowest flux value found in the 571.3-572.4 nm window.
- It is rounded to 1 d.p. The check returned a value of -18.3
